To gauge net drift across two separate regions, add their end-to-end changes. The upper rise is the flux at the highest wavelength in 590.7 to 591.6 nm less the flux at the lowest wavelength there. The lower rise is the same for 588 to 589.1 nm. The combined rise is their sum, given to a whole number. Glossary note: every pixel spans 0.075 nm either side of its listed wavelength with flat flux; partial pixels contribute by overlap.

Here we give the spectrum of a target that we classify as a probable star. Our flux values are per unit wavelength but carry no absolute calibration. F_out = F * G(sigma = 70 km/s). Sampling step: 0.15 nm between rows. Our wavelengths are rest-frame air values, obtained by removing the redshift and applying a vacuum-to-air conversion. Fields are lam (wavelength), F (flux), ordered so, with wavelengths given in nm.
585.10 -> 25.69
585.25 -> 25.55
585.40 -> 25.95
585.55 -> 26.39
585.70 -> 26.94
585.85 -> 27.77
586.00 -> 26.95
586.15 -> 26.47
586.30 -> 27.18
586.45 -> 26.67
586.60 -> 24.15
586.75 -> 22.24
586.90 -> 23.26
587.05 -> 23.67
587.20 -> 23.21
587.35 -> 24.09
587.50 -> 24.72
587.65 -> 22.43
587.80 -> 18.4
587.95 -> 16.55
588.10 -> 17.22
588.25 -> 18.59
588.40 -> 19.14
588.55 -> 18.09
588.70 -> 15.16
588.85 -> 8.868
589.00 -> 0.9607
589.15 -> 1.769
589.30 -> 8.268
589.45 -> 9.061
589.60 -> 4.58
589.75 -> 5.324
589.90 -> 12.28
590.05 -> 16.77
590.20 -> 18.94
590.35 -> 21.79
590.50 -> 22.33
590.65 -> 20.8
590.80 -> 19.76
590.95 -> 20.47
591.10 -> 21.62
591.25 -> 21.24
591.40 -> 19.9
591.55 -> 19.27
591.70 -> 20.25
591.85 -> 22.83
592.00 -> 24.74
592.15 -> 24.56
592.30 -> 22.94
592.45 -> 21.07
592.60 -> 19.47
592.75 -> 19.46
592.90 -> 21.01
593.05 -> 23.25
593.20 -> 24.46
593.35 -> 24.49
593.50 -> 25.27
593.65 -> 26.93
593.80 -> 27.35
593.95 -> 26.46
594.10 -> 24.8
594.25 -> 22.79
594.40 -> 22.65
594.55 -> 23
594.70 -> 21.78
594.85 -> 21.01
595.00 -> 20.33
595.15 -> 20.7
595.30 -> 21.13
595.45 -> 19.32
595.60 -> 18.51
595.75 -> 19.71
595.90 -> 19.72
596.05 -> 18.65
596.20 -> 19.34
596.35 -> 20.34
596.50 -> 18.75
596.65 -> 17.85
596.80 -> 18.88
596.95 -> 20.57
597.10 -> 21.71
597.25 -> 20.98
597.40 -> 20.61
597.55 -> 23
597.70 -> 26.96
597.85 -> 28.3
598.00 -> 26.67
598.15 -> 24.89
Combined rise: -17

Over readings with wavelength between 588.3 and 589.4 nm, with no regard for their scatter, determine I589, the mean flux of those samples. 10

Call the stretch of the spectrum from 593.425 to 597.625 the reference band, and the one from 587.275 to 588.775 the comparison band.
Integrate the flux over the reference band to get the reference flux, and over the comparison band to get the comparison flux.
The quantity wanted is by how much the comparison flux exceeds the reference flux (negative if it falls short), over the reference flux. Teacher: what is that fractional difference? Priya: -0.68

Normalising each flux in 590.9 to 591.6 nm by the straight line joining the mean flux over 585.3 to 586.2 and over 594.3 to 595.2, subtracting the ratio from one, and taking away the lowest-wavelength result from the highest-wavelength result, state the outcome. 0.0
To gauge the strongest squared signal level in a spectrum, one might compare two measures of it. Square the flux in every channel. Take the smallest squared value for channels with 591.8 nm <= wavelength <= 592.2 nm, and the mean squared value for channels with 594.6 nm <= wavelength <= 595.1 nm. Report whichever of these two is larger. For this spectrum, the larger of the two 521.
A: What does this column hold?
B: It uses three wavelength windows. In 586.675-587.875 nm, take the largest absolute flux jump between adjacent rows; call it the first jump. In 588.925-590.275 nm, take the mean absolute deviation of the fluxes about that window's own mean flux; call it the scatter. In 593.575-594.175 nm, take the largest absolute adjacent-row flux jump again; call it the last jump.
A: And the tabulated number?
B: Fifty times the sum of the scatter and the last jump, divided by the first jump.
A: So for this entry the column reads 82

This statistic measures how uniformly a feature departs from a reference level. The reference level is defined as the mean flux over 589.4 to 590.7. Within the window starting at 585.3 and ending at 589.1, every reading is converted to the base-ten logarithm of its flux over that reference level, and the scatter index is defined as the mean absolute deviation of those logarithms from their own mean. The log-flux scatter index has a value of 0.15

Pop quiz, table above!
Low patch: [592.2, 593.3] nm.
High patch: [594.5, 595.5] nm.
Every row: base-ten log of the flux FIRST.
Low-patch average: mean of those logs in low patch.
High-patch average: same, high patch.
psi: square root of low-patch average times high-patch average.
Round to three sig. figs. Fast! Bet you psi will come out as 1.33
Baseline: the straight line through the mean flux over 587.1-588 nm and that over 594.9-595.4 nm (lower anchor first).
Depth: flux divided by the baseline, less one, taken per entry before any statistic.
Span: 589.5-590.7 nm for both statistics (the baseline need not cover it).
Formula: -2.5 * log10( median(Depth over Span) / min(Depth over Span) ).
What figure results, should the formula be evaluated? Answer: 1.7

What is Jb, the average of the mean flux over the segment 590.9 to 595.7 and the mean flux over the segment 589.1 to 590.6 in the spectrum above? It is 17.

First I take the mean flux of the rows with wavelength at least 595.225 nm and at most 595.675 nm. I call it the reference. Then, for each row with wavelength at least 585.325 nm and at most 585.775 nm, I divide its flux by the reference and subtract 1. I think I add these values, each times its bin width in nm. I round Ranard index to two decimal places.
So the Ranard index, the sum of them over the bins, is 0.16 nm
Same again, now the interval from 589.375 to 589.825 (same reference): -0.31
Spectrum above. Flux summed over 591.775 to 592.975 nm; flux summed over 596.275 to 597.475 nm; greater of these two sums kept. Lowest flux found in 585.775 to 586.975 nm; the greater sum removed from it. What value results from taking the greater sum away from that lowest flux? -154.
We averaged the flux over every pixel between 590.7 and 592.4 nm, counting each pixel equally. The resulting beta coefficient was 21.6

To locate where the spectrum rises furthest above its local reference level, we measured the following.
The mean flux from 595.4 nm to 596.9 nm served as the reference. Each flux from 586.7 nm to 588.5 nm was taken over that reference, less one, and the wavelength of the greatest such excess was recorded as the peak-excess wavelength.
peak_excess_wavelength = 587.50 nm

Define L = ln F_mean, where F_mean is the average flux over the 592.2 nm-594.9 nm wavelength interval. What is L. 3.15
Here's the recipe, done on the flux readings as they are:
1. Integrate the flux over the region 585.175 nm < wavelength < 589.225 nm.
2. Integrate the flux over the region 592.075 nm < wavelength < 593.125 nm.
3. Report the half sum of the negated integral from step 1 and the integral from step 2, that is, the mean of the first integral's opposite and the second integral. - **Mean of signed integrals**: -31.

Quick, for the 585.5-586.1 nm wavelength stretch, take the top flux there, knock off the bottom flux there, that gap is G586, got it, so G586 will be 1.4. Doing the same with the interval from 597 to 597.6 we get 2.4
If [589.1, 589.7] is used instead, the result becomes 7.3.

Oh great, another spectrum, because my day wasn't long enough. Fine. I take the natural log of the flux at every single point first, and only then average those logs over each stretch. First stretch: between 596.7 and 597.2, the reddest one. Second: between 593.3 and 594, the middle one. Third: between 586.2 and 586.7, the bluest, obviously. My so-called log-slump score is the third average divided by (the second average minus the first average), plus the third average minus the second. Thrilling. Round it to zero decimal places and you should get 13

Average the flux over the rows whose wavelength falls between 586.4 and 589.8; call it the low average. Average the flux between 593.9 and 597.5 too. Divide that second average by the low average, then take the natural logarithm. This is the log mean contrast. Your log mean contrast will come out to 0.24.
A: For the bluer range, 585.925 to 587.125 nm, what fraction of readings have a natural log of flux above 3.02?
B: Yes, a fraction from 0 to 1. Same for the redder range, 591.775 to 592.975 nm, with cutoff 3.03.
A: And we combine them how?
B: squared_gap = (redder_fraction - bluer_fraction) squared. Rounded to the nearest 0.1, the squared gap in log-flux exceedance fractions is 0.1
